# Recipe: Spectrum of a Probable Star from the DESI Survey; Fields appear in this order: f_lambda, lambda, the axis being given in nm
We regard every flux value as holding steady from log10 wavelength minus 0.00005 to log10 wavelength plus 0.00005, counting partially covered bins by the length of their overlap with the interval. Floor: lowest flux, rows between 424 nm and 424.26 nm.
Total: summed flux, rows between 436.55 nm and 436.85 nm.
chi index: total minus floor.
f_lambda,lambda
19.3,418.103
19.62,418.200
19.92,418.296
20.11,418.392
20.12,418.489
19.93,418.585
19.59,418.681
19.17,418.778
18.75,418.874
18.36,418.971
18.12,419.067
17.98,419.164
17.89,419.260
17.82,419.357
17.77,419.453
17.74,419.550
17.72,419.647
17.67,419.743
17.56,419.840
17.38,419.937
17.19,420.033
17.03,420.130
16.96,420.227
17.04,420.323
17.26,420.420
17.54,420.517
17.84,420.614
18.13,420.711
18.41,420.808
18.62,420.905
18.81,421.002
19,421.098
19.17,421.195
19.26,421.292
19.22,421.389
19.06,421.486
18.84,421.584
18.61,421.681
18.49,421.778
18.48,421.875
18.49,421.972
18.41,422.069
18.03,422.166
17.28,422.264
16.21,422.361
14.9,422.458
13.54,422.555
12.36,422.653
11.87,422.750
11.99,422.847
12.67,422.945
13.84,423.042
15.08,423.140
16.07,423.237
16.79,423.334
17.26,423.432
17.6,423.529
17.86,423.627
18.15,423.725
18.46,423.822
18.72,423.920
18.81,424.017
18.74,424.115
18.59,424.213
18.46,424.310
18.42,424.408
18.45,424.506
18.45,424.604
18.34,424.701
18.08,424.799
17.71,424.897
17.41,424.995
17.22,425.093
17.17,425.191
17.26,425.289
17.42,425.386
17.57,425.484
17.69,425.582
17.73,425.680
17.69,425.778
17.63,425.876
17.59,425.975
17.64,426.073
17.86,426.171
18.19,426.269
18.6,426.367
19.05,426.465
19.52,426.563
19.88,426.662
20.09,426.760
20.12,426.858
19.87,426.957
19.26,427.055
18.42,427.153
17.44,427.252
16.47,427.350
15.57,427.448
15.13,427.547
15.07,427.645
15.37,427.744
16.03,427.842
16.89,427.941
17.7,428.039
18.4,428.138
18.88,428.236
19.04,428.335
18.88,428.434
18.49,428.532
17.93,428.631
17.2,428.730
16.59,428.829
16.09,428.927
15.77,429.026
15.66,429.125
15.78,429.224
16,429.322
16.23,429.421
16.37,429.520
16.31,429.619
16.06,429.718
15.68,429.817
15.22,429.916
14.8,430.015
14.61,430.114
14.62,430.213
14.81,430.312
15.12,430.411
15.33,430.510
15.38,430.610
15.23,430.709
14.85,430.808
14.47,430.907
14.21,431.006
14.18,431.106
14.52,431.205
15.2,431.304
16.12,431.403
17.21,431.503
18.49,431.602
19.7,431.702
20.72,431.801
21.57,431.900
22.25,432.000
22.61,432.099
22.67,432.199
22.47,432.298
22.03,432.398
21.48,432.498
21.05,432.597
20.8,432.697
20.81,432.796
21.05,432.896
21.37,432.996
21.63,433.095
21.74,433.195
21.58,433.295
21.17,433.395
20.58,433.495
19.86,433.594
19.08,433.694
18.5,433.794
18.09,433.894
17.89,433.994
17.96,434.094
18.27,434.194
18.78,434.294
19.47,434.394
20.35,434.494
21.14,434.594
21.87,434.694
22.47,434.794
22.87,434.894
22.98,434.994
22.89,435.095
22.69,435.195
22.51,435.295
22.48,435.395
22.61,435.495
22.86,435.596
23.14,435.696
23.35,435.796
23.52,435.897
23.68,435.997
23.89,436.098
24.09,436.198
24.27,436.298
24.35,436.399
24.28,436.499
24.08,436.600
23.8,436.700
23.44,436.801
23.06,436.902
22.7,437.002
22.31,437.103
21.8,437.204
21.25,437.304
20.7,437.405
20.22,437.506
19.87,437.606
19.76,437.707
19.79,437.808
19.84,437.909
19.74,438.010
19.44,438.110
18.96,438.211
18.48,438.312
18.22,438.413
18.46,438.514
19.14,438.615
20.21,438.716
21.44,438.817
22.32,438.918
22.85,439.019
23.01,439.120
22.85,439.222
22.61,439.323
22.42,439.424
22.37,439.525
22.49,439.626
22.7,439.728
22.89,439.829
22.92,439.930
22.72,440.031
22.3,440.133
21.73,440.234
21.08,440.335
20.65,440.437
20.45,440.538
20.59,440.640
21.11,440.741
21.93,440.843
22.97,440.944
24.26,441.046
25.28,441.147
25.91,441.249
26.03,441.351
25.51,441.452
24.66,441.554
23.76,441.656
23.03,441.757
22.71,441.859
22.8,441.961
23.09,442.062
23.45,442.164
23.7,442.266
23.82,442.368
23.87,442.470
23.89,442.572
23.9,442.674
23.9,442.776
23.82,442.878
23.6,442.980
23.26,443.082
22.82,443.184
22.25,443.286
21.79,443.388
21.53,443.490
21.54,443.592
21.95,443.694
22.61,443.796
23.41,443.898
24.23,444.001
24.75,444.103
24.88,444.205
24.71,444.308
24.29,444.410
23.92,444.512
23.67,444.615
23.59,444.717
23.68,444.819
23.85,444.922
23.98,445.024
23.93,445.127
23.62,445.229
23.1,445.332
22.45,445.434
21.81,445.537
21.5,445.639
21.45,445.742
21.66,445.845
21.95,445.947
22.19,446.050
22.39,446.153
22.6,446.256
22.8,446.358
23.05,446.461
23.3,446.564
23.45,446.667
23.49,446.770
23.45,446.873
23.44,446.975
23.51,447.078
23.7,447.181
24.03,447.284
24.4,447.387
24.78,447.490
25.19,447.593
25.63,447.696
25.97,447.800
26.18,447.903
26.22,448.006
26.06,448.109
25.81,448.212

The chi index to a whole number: 53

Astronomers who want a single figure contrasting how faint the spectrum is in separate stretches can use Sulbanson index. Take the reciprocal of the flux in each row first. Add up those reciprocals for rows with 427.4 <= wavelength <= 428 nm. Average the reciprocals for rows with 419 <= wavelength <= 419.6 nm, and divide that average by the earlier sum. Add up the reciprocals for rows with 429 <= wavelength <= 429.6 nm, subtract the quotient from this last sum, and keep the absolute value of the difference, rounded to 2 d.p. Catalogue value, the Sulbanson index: 0.23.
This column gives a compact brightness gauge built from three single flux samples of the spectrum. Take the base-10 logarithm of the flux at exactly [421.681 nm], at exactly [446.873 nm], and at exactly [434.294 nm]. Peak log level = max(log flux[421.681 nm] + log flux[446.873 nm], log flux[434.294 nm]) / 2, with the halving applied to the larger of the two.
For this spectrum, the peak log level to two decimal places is 1.32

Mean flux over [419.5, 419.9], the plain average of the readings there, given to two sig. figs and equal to 18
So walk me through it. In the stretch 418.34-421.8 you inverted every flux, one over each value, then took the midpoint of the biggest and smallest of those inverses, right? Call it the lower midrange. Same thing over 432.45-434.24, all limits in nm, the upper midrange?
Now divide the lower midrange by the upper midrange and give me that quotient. 1.07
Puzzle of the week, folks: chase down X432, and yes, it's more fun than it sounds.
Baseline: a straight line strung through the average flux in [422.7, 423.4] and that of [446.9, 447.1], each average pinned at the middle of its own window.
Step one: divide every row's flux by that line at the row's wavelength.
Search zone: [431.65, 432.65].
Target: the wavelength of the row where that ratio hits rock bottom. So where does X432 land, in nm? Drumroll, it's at 431.702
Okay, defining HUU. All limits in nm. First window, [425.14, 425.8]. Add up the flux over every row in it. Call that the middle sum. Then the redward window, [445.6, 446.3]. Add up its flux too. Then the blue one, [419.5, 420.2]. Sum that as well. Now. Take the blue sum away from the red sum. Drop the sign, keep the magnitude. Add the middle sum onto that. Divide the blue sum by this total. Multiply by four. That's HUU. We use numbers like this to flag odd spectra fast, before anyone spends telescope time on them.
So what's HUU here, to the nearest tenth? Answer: 3.2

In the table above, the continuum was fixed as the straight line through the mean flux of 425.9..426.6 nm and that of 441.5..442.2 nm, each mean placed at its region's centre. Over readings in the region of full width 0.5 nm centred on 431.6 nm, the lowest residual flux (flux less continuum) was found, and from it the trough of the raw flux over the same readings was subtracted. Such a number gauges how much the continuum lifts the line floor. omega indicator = -20.0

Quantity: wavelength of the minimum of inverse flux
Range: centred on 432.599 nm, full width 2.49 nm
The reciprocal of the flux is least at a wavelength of 432.199 nm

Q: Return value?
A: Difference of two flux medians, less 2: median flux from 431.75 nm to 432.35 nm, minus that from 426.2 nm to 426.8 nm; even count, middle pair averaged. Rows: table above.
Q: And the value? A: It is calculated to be 1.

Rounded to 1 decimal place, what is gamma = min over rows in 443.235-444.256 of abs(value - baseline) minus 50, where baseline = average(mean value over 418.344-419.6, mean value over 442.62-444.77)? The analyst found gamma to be -49.5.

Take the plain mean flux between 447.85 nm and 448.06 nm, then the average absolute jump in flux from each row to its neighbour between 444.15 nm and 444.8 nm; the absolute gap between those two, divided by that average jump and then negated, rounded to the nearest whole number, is -101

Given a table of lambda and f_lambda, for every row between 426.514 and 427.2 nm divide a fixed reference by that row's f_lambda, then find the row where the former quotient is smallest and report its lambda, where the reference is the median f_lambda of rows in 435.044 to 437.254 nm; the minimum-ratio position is 426.858 nm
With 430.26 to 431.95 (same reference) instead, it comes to 431.900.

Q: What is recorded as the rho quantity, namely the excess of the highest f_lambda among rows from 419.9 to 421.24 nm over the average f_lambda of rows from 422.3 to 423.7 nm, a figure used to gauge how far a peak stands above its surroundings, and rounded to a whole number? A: 4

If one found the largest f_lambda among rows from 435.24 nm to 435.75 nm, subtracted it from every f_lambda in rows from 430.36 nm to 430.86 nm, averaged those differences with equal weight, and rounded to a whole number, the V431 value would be -8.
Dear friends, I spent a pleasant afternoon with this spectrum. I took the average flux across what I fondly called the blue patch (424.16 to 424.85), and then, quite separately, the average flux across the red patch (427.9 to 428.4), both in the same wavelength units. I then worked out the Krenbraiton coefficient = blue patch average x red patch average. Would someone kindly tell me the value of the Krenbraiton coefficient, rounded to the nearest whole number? 335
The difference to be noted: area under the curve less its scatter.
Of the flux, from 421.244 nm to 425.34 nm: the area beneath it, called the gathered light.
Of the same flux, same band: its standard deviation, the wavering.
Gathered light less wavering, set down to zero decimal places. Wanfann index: 68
